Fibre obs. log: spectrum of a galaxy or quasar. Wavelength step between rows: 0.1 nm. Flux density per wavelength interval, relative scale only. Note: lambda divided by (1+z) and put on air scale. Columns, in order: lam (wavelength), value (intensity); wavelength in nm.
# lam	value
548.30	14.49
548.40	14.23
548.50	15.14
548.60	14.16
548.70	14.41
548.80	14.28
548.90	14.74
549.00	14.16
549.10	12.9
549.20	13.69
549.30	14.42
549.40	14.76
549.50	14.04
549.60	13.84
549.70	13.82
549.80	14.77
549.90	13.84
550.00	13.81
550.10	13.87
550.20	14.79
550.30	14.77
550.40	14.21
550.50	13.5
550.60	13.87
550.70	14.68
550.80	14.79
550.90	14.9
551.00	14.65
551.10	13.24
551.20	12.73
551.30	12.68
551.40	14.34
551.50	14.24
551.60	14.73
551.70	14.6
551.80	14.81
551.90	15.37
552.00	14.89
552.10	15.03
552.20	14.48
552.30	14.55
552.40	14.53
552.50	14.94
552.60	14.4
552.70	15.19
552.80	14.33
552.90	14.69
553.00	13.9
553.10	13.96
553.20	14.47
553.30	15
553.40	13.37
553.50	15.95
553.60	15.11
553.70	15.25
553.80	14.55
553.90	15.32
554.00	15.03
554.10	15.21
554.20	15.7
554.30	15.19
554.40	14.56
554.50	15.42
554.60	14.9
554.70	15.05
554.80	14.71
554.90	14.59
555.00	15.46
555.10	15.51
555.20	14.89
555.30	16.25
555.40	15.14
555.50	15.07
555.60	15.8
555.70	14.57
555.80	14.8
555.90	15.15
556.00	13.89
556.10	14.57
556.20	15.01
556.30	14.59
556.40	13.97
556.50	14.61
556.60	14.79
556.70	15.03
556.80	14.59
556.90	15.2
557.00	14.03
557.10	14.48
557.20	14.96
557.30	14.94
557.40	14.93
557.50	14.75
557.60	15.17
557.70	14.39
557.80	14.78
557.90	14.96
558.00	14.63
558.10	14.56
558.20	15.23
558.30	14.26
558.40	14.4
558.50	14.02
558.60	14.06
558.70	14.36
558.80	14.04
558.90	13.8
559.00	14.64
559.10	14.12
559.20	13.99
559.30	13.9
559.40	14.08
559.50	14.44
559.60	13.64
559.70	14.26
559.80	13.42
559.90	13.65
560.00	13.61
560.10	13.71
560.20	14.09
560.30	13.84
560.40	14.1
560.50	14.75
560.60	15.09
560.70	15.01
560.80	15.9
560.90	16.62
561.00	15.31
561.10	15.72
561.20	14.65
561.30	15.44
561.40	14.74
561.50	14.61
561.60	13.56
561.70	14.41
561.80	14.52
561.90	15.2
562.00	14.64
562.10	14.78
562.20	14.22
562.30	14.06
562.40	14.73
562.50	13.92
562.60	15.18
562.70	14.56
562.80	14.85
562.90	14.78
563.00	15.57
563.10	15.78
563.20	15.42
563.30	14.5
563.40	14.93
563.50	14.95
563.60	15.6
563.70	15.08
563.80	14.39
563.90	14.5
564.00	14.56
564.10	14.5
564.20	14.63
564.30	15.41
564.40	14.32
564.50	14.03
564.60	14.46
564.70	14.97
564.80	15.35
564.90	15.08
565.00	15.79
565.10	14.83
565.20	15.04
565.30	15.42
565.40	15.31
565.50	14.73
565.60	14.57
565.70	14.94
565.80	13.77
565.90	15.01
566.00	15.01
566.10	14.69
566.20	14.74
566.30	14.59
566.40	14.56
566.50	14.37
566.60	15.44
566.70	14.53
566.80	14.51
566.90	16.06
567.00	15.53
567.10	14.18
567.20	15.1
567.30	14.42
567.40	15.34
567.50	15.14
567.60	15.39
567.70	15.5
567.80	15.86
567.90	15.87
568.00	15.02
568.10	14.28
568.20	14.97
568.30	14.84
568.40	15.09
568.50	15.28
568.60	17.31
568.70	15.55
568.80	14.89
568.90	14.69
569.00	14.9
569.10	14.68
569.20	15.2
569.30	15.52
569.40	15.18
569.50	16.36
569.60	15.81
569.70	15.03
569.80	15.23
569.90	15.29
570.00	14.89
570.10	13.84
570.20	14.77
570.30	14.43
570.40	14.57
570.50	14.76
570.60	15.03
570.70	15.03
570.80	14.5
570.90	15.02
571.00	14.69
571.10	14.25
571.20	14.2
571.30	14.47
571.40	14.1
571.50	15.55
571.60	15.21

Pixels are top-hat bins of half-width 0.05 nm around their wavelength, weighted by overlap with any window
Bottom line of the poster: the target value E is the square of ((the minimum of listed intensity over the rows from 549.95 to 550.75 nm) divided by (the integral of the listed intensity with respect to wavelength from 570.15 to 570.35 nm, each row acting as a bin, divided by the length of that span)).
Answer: 0.85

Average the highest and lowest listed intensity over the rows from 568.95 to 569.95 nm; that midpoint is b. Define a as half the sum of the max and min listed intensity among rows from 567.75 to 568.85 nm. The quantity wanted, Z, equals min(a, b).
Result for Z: 15.5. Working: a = 15.8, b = 15.5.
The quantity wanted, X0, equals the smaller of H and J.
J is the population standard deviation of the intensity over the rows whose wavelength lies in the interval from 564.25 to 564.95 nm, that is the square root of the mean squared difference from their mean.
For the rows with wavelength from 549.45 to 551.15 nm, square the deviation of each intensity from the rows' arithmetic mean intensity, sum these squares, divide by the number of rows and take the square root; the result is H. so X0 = 0.50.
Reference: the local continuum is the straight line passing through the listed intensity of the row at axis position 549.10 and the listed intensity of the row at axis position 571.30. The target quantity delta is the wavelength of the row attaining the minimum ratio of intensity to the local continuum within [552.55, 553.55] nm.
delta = 553.40 nm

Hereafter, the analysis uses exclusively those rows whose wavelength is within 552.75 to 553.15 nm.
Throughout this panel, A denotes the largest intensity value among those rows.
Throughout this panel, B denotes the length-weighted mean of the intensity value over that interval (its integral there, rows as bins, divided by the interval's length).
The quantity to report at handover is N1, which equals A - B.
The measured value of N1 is 0.47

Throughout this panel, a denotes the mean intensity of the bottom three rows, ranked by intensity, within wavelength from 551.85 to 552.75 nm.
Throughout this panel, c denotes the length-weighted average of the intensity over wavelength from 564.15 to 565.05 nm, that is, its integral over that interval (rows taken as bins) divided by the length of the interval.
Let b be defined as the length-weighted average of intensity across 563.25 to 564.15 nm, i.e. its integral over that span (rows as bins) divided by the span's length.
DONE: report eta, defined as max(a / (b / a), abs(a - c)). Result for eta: 14.2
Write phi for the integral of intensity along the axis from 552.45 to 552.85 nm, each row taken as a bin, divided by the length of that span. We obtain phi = 14.7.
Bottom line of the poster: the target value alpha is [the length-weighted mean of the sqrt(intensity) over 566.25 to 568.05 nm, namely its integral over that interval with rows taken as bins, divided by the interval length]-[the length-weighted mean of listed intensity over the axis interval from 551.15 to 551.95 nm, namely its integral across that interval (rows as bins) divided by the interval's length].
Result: -10.3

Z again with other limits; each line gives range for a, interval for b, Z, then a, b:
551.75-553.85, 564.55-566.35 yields 14.7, 14.7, 14.8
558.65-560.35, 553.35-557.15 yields 14.0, 14.0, 14.8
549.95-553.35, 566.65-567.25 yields 14.0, 14.0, 15.1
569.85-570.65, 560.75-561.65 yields 14.6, 14.6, 15.1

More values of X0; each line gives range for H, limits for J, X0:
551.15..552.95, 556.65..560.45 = 0.49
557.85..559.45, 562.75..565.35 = 0.39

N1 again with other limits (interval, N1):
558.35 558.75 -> 0.19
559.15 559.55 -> 0.34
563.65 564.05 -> 0.45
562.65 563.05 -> 0.63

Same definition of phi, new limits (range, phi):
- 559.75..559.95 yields 13.5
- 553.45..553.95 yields 15.2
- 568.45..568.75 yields 16.0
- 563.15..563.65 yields 15.1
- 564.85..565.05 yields 15.4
